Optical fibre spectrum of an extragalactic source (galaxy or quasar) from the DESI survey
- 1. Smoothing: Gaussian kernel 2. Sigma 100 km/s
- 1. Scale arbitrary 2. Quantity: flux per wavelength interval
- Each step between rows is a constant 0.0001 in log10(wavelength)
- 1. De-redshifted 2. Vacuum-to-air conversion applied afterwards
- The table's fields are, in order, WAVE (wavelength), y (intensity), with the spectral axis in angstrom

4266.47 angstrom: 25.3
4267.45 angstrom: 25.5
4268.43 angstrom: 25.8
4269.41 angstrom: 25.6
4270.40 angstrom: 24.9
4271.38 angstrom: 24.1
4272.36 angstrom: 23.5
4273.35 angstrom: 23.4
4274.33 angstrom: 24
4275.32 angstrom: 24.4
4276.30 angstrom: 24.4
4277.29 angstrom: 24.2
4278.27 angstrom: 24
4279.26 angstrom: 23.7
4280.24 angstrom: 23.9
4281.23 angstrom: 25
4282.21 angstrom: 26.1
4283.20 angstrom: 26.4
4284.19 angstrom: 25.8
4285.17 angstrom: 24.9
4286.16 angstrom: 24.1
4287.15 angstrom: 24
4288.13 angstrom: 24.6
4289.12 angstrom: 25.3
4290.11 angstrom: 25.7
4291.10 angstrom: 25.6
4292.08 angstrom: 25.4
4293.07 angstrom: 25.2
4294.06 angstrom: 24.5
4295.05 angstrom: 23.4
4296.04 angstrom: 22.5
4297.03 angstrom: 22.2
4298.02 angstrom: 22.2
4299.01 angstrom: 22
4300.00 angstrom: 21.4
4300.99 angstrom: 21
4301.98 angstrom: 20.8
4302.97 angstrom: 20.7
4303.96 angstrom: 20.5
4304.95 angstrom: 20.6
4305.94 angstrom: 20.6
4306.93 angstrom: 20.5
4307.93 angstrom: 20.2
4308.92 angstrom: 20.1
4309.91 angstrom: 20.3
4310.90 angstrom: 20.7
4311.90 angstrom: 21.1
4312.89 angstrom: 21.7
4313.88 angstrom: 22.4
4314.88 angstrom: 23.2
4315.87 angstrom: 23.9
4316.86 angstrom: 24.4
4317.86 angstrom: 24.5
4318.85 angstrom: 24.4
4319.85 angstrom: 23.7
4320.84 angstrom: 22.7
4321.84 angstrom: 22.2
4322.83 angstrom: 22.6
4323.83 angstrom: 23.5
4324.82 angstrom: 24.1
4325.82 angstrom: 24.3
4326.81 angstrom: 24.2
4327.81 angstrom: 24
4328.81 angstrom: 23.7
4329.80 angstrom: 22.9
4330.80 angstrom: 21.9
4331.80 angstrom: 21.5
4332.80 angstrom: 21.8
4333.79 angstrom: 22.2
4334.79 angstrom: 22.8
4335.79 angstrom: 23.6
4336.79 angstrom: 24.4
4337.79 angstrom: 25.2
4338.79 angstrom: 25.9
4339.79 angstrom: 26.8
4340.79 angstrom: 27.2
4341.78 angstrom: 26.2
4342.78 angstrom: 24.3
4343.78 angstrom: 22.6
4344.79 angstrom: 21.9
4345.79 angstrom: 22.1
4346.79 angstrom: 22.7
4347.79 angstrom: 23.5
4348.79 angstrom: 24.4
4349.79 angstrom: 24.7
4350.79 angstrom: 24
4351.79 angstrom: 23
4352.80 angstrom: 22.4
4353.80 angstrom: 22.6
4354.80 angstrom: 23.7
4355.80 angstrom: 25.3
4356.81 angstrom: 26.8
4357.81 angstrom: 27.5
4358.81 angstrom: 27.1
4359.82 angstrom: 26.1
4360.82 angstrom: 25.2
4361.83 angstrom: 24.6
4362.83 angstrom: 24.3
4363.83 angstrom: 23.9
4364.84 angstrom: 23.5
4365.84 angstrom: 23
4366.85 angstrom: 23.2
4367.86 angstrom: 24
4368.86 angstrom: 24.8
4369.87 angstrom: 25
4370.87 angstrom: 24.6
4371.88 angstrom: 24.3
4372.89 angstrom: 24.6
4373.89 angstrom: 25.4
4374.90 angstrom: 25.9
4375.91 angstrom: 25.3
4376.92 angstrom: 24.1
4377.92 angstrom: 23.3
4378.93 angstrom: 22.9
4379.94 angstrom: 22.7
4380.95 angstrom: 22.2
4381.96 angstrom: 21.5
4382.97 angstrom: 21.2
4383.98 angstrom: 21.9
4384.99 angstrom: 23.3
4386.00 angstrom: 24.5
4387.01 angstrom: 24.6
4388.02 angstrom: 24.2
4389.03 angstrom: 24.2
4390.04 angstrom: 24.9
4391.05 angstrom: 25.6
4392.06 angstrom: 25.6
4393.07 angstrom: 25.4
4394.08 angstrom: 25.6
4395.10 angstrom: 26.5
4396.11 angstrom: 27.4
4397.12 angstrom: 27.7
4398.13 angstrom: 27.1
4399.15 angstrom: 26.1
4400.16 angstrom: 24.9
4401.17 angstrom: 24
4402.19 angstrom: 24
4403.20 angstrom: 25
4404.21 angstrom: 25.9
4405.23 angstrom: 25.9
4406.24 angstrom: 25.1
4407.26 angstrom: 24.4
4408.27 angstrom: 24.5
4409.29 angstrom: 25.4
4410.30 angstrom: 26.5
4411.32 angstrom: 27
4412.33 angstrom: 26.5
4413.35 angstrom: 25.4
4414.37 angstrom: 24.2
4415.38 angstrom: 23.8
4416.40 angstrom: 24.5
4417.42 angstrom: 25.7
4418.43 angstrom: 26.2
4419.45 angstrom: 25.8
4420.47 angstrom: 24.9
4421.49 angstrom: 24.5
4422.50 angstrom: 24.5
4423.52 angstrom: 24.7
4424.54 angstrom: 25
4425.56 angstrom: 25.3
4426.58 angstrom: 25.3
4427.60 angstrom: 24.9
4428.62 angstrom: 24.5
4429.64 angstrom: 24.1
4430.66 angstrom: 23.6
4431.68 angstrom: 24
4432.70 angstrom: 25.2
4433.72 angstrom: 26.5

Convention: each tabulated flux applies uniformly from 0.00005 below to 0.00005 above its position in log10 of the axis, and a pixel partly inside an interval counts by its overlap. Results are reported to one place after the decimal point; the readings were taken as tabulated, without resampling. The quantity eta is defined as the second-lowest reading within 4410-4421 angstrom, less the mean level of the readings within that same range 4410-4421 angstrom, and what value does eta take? -1.3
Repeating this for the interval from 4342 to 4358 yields -1.7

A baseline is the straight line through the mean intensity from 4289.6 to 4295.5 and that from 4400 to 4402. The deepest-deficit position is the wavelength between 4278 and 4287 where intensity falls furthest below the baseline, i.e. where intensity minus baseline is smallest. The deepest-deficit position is 4279.26 angstrom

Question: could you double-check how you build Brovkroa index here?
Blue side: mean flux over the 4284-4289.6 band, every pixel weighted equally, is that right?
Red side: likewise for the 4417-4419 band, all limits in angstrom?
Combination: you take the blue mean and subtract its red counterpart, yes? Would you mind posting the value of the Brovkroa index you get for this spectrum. -1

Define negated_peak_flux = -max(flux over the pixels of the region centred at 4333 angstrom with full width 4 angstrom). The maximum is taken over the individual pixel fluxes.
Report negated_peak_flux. -22.8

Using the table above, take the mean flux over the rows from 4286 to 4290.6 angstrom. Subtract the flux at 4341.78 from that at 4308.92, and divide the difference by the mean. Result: -0.25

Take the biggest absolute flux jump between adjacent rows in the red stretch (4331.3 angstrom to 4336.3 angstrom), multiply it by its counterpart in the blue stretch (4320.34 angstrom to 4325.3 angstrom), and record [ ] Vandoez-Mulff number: 0.7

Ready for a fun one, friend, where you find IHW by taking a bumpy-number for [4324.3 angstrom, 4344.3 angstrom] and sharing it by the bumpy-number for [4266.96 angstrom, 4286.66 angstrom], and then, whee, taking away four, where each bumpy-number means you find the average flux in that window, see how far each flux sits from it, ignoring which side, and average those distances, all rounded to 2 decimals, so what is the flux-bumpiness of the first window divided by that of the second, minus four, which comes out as -2.36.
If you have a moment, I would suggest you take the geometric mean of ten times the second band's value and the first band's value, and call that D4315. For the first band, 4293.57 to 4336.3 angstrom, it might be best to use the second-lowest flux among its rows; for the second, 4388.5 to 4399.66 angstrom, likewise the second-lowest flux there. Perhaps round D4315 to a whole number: 71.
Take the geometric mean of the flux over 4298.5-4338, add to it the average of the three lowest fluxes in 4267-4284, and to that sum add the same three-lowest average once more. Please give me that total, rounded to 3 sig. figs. 69.4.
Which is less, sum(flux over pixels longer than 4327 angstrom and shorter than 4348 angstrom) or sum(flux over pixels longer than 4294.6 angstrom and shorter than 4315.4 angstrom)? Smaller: 448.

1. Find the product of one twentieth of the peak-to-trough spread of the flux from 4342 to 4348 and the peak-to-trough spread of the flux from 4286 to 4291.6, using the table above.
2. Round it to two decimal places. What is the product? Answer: 0.20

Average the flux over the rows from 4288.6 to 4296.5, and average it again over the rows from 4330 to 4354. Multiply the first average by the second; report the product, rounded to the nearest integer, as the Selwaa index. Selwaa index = 584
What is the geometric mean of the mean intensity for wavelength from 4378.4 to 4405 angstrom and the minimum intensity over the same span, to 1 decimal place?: 22.8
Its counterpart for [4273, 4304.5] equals 22.1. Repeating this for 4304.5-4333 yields 21.3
